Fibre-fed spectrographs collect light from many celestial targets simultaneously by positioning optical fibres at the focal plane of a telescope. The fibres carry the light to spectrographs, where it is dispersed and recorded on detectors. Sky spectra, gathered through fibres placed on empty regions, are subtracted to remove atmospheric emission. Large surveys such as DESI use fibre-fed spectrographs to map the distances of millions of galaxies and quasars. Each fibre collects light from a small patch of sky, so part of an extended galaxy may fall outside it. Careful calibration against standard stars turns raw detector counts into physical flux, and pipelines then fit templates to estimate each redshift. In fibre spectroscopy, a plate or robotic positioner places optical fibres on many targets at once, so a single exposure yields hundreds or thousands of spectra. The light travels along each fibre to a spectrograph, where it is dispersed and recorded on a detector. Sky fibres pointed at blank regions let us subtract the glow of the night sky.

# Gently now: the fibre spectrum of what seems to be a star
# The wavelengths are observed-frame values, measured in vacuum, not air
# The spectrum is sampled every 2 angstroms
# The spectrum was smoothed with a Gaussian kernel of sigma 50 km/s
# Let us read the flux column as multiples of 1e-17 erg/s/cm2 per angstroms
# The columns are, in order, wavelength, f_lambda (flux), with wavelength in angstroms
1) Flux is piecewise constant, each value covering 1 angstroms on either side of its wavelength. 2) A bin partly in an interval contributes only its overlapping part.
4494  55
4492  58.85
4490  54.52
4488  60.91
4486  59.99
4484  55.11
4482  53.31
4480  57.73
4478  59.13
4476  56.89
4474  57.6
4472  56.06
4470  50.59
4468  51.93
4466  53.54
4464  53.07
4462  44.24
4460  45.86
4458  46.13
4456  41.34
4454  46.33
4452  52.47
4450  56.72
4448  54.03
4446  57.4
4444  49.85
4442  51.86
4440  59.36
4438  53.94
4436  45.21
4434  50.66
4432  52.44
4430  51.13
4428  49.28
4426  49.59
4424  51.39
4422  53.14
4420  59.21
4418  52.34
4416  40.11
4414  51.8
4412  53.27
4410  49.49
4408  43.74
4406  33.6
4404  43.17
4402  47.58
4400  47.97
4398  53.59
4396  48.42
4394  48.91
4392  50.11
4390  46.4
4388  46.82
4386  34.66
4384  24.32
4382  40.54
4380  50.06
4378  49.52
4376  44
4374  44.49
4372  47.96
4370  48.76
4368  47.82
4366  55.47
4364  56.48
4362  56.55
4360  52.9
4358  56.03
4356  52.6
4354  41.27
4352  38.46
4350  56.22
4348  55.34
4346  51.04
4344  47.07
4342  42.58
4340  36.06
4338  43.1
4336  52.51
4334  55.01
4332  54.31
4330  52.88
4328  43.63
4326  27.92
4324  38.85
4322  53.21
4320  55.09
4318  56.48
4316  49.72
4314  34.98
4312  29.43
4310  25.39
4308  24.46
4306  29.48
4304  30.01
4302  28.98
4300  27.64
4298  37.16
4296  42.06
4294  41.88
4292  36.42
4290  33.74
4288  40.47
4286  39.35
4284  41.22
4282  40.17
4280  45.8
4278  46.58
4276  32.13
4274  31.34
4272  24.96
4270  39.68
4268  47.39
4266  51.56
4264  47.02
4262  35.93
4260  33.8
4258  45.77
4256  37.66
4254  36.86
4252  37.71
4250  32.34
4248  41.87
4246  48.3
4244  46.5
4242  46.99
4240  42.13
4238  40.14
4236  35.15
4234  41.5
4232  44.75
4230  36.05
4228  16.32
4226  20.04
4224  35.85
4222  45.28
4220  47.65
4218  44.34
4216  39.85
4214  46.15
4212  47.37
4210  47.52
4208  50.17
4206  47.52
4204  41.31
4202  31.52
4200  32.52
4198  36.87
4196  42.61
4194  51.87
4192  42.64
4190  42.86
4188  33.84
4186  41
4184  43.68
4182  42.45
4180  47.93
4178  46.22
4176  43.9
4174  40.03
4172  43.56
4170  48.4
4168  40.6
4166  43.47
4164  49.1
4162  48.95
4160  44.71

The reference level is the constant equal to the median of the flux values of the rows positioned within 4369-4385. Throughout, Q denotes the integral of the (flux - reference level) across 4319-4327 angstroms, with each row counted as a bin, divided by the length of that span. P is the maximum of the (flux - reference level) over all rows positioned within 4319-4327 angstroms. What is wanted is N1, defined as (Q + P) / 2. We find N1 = 3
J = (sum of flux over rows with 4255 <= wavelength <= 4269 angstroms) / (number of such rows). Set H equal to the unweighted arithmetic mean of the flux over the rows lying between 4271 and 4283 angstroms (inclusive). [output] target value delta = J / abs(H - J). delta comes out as 7.2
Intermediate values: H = 37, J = 42.7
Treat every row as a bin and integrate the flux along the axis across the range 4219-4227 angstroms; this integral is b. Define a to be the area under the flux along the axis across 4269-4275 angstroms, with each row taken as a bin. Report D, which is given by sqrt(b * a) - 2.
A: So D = 237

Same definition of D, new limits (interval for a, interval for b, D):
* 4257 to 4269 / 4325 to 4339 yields 585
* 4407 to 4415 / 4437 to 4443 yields 360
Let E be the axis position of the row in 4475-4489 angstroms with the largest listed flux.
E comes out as 4488 angstroms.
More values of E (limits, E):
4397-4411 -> 4398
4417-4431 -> 4420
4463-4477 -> 4474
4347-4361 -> 4350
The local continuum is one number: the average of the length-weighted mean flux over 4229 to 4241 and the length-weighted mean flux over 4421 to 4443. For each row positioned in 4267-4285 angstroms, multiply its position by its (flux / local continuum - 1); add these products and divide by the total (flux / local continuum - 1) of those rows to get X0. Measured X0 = 4274.9 angstroms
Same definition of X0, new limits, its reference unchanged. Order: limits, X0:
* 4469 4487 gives 4478.6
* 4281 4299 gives 4290.3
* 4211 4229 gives 4226.0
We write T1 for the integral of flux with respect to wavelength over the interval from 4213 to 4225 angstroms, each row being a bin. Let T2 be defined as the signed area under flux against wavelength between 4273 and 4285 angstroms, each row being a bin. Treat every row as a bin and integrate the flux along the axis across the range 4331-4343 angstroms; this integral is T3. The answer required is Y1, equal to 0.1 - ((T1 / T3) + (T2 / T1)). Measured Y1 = -1.73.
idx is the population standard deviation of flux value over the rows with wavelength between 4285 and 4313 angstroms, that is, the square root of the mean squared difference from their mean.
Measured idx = 5.9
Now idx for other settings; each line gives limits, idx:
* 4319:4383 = 7.0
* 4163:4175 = 3.5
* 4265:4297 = 6.6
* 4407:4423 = 5.6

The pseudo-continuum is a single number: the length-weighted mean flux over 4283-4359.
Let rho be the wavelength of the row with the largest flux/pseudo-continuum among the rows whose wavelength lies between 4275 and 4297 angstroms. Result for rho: 4278 angstroms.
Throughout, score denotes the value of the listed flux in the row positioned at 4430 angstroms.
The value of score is 51.13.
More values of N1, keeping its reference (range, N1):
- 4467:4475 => 10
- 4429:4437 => 5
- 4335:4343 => 2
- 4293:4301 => -7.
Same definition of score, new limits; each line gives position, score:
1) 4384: 24.32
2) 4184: 43.68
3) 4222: 45.28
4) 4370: 48.76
